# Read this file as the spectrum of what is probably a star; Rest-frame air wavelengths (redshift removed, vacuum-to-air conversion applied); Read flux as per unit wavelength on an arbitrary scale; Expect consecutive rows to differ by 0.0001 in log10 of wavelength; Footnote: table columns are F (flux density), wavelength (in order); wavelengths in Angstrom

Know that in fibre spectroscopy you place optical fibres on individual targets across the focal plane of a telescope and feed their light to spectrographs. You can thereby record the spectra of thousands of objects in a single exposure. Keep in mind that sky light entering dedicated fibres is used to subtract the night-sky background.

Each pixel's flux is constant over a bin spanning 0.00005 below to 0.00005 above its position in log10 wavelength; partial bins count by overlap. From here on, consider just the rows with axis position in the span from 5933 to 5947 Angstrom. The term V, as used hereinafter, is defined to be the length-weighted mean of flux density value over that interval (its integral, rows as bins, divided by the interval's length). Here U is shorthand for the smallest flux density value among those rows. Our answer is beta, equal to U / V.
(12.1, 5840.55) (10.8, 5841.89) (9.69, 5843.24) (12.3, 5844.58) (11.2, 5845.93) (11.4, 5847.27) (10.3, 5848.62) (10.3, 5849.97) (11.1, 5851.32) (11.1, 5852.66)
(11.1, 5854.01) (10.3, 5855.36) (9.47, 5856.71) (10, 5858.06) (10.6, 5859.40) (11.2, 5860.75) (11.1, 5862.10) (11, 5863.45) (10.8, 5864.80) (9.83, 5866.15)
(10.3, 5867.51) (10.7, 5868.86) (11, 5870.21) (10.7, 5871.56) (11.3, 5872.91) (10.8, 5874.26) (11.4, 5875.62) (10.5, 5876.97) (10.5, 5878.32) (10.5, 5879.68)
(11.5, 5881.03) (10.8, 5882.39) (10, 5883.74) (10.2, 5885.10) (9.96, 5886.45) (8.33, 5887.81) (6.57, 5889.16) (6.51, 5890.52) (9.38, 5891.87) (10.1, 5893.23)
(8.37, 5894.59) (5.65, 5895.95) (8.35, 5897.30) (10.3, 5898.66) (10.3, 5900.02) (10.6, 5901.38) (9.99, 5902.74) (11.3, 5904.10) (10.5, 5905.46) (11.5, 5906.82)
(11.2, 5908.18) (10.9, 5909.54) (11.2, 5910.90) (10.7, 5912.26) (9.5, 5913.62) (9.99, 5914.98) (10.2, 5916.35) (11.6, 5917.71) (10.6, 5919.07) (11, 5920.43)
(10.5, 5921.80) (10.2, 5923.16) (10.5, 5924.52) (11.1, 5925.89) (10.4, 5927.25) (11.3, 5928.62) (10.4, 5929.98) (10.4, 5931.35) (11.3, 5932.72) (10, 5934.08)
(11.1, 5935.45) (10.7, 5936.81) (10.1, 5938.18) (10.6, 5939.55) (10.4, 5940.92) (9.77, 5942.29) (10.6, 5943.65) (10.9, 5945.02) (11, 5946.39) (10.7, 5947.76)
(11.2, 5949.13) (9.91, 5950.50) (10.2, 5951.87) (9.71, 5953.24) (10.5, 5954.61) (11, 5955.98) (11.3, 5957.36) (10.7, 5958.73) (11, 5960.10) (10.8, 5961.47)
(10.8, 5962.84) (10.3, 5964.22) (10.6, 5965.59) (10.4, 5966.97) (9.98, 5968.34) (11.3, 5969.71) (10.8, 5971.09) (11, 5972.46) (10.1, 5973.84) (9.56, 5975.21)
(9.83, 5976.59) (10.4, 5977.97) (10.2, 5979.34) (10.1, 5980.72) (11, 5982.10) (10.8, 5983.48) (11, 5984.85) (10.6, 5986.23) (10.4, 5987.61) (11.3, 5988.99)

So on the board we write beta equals 0.927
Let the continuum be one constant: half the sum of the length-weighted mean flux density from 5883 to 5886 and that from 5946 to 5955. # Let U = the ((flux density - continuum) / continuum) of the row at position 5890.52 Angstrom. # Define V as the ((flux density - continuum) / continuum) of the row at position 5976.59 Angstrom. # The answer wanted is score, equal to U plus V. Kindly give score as -0.41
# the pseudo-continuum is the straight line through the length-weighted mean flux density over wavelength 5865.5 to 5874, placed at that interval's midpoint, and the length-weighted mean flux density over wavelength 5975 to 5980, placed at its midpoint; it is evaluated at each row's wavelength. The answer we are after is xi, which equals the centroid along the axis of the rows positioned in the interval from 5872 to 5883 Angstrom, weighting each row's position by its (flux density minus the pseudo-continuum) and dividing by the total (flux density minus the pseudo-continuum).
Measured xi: 5877.1 Angstrom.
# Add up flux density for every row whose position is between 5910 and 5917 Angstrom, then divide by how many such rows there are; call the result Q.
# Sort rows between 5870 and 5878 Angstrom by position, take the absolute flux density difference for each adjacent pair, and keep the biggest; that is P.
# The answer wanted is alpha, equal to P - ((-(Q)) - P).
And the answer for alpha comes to 12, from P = 0.90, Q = 10.3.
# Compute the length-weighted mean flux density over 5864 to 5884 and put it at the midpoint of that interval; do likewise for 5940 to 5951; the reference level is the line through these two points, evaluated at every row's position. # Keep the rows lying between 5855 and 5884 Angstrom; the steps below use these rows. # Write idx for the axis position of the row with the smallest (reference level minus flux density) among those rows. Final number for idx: 5881.03 Angstrom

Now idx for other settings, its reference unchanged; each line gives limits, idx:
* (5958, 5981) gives 5969.71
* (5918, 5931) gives 5928.62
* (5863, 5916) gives 5906.82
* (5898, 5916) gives 5906.82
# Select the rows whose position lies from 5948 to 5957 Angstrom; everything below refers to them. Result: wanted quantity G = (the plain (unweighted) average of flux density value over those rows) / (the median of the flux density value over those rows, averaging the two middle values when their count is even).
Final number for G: 1.01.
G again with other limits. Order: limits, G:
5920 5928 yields 1.01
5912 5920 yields 1.00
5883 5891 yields 0.94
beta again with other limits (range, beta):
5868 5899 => 0.582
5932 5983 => 0.907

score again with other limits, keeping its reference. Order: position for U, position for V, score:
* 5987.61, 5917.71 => 0.14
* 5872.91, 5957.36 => 0.20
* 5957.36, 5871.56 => 0.14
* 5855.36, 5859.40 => 0.03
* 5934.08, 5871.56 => 0.01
